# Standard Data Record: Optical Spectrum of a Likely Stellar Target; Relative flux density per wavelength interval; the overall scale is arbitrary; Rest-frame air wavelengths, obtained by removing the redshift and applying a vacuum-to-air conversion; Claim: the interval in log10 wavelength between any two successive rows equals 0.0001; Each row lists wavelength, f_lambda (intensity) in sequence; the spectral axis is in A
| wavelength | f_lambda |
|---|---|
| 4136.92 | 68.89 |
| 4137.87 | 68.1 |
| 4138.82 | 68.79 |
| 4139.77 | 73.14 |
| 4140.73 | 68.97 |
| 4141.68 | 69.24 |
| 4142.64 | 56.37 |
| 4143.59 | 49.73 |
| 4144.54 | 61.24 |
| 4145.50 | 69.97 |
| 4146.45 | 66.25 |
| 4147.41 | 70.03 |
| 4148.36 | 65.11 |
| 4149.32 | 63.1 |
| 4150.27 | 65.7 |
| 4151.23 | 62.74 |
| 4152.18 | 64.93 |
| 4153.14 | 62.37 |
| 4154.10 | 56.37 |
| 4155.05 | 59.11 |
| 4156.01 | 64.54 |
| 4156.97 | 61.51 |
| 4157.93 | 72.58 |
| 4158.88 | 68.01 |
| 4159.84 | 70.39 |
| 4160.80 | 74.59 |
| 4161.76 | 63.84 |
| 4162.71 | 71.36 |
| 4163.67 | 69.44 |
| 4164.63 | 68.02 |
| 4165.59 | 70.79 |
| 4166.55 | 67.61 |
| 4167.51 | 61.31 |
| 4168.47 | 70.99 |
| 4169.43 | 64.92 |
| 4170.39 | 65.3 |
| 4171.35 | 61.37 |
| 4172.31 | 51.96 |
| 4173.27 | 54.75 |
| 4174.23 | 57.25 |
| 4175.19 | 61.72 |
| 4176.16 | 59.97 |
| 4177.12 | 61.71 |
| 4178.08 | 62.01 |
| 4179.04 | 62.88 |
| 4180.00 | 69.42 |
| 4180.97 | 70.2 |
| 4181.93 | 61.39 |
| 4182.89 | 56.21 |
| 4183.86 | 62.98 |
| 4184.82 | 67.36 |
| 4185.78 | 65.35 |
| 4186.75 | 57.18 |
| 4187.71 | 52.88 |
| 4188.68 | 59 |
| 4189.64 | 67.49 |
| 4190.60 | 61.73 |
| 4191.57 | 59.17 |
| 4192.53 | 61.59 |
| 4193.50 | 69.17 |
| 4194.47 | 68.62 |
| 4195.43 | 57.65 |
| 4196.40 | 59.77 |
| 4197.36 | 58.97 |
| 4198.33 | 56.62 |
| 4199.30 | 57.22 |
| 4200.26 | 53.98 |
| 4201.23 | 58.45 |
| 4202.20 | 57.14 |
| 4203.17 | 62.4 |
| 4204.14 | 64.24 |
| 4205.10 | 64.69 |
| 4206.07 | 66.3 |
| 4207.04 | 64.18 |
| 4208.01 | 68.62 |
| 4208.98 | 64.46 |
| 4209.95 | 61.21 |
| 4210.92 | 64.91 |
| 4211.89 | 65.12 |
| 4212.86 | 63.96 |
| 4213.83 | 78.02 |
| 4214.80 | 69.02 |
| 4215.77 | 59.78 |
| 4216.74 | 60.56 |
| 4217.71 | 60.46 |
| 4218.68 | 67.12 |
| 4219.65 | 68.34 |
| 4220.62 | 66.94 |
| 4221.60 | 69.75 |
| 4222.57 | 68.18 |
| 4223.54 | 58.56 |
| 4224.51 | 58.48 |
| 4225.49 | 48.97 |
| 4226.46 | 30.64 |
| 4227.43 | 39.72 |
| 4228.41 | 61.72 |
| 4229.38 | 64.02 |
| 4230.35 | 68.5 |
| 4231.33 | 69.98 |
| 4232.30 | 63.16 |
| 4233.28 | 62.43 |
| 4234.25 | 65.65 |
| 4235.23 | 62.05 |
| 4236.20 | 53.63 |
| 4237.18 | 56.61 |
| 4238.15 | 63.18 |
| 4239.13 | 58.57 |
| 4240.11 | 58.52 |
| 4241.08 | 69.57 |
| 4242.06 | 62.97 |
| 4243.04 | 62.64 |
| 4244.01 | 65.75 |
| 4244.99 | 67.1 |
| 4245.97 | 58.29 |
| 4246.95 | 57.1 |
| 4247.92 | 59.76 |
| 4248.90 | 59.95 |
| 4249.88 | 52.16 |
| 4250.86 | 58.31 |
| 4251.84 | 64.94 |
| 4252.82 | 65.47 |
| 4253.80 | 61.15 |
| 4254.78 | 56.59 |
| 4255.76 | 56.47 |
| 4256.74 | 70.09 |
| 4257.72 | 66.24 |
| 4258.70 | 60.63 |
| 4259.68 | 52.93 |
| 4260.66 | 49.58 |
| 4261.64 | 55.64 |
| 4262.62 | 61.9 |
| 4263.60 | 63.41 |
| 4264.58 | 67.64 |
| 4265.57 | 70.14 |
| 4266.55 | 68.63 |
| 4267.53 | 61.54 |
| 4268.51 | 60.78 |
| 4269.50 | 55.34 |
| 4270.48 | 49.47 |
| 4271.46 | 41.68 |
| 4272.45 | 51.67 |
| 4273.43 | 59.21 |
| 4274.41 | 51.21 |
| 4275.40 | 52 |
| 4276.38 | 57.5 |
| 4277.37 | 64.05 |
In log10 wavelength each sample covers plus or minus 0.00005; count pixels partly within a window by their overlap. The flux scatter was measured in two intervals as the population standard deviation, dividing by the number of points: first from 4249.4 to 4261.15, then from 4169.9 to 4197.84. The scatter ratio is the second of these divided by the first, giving 0.79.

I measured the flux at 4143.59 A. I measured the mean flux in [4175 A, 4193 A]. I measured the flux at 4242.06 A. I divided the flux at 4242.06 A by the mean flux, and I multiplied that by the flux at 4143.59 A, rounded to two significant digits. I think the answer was 50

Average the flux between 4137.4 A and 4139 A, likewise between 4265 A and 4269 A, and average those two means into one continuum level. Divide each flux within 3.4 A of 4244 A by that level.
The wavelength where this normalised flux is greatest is 4241.08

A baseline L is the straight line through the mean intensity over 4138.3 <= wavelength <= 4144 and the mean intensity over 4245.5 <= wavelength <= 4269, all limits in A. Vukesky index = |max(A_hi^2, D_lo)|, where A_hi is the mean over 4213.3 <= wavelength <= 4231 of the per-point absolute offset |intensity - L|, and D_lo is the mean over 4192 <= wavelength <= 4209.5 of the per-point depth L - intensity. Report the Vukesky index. 61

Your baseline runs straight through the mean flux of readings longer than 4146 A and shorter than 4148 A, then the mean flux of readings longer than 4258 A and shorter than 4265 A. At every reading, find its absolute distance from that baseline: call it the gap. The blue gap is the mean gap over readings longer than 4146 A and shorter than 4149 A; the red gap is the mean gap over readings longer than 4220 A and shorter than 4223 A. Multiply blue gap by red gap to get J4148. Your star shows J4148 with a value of 14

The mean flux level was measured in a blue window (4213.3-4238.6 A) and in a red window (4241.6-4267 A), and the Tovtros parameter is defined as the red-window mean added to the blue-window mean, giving 122.7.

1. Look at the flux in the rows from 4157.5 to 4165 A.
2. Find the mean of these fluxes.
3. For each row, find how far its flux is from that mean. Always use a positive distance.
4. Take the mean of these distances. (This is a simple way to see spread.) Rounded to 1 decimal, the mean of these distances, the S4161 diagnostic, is 2.5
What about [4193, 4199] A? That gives 4.7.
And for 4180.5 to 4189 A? 4.5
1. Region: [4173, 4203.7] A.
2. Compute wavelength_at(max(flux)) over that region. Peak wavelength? 4180.97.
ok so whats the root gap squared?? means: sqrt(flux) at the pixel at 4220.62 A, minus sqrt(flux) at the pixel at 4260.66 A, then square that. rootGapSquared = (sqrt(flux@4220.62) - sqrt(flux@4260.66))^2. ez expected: 1.30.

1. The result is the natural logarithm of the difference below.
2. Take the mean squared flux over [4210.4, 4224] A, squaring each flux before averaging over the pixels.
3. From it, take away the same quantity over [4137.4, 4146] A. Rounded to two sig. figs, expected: 4.2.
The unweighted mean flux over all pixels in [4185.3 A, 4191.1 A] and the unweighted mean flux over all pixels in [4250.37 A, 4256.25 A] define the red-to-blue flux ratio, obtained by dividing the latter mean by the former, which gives 1.00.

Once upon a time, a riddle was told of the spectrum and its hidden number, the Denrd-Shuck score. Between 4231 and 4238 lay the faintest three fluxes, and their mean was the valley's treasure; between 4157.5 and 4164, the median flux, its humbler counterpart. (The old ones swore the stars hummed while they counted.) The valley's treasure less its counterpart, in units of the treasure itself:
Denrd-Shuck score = -0.23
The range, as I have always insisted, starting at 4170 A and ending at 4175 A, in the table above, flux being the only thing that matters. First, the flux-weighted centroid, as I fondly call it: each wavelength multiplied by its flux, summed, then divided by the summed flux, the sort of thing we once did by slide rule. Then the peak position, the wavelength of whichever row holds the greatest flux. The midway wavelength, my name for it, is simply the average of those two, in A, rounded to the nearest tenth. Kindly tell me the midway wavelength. 4171.3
